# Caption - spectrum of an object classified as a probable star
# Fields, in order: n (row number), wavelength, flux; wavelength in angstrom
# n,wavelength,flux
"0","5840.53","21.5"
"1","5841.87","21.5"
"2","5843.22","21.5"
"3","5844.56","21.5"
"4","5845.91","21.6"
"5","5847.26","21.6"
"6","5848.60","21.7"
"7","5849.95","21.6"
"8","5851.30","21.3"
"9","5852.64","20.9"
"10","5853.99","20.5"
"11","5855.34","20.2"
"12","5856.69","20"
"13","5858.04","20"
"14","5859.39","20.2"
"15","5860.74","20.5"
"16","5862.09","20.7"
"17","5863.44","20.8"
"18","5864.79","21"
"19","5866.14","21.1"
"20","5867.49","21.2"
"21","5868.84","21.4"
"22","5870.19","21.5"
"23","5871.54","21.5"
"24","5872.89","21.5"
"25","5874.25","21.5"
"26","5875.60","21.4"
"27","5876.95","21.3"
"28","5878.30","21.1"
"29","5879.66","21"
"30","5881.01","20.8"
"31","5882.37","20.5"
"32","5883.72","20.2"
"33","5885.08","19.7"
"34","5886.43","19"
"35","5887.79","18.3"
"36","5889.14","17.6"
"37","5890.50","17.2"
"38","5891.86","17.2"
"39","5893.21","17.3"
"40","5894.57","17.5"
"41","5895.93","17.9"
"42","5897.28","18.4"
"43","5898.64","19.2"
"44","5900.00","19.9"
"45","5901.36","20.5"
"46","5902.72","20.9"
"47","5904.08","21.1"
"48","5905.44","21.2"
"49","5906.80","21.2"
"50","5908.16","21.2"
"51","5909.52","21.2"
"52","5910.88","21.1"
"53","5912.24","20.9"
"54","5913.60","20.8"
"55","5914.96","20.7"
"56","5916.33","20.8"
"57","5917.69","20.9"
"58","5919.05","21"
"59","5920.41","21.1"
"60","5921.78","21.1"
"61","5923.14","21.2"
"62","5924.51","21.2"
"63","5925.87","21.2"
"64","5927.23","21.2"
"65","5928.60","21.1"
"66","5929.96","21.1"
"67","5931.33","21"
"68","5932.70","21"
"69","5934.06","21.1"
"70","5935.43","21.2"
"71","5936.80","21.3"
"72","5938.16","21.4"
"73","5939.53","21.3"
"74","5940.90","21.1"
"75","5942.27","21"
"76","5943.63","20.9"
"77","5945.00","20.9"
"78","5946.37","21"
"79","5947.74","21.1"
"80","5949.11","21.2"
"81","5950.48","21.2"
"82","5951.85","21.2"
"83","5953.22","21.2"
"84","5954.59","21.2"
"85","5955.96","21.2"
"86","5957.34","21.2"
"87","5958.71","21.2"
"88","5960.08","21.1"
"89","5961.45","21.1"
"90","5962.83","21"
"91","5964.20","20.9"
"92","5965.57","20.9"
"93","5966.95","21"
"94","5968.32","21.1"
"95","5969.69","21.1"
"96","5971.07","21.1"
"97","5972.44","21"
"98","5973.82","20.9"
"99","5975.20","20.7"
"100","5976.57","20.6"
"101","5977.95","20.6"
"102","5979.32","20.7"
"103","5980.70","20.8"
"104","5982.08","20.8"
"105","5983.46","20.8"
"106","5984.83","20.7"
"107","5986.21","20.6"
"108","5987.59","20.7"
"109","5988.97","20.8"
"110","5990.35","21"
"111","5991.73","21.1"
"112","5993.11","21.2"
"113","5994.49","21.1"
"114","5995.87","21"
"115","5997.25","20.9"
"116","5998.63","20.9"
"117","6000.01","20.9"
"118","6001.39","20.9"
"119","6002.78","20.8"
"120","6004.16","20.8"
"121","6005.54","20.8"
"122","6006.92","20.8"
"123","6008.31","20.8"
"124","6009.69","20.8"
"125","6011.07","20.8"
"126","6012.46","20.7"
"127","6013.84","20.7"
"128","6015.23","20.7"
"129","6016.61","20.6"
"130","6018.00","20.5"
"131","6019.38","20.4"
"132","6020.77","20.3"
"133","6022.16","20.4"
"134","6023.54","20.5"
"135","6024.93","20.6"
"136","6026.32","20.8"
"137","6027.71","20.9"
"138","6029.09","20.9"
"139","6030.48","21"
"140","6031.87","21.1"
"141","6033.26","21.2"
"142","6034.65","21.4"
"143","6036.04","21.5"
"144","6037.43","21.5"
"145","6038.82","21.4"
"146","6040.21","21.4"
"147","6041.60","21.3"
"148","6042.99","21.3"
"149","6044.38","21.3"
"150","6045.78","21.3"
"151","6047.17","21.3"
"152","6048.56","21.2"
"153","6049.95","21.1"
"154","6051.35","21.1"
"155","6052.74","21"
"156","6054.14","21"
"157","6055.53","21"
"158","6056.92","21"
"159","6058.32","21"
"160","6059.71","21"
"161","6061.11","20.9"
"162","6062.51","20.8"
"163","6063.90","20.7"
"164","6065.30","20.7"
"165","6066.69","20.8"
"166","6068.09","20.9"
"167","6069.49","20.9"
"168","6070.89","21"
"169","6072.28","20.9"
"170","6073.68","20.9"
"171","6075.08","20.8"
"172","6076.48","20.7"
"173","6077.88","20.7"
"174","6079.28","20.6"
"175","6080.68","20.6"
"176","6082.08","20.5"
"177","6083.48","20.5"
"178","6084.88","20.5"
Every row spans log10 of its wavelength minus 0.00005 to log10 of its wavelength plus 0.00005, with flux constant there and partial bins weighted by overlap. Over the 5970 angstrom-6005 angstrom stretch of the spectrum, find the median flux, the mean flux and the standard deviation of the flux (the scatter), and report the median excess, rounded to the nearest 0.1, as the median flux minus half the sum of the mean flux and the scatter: 10.3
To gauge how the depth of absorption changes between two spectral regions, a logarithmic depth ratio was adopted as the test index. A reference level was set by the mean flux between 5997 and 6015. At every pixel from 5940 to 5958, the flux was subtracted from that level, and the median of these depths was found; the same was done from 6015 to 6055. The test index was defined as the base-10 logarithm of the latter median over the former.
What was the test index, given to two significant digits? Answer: -0.13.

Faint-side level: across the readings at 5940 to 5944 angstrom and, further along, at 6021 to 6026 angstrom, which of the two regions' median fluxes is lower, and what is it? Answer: 20.5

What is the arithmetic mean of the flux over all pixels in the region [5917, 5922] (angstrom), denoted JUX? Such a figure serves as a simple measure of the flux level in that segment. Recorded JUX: 21.0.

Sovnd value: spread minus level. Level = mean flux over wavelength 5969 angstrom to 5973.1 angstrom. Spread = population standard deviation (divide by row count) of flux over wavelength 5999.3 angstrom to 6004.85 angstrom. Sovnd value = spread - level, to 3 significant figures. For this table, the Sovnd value -21.0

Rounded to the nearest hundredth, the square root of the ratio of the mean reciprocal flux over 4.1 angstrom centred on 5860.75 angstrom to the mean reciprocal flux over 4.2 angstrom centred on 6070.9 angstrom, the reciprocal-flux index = 1.01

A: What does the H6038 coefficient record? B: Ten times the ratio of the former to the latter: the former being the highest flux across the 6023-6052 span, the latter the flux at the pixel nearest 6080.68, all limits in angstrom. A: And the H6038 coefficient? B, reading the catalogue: 10.4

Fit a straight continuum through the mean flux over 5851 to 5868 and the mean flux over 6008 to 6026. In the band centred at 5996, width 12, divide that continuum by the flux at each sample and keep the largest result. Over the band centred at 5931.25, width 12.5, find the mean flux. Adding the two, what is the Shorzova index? 22.1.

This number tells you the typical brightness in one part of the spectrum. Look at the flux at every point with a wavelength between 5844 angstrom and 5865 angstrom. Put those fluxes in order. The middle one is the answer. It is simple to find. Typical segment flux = 20.85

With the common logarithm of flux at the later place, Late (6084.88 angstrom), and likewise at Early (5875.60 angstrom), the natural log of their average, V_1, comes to 0.278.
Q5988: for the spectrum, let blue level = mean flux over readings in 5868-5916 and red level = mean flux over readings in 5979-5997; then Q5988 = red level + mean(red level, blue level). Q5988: 41.4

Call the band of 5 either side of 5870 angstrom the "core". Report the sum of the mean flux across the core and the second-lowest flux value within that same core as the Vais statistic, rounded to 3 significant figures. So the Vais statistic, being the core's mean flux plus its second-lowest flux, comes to 42.6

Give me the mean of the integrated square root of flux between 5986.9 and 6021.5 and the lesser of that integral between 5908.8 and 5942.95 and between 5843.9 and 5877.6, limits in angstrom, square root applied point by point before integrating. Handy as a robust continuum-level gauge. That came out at 156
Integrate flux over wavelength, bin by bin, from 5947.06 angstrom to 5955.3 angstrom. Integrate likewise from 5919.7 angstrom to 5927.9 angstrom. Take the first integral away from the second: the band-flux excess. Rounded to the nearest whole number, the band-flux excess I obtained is -1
